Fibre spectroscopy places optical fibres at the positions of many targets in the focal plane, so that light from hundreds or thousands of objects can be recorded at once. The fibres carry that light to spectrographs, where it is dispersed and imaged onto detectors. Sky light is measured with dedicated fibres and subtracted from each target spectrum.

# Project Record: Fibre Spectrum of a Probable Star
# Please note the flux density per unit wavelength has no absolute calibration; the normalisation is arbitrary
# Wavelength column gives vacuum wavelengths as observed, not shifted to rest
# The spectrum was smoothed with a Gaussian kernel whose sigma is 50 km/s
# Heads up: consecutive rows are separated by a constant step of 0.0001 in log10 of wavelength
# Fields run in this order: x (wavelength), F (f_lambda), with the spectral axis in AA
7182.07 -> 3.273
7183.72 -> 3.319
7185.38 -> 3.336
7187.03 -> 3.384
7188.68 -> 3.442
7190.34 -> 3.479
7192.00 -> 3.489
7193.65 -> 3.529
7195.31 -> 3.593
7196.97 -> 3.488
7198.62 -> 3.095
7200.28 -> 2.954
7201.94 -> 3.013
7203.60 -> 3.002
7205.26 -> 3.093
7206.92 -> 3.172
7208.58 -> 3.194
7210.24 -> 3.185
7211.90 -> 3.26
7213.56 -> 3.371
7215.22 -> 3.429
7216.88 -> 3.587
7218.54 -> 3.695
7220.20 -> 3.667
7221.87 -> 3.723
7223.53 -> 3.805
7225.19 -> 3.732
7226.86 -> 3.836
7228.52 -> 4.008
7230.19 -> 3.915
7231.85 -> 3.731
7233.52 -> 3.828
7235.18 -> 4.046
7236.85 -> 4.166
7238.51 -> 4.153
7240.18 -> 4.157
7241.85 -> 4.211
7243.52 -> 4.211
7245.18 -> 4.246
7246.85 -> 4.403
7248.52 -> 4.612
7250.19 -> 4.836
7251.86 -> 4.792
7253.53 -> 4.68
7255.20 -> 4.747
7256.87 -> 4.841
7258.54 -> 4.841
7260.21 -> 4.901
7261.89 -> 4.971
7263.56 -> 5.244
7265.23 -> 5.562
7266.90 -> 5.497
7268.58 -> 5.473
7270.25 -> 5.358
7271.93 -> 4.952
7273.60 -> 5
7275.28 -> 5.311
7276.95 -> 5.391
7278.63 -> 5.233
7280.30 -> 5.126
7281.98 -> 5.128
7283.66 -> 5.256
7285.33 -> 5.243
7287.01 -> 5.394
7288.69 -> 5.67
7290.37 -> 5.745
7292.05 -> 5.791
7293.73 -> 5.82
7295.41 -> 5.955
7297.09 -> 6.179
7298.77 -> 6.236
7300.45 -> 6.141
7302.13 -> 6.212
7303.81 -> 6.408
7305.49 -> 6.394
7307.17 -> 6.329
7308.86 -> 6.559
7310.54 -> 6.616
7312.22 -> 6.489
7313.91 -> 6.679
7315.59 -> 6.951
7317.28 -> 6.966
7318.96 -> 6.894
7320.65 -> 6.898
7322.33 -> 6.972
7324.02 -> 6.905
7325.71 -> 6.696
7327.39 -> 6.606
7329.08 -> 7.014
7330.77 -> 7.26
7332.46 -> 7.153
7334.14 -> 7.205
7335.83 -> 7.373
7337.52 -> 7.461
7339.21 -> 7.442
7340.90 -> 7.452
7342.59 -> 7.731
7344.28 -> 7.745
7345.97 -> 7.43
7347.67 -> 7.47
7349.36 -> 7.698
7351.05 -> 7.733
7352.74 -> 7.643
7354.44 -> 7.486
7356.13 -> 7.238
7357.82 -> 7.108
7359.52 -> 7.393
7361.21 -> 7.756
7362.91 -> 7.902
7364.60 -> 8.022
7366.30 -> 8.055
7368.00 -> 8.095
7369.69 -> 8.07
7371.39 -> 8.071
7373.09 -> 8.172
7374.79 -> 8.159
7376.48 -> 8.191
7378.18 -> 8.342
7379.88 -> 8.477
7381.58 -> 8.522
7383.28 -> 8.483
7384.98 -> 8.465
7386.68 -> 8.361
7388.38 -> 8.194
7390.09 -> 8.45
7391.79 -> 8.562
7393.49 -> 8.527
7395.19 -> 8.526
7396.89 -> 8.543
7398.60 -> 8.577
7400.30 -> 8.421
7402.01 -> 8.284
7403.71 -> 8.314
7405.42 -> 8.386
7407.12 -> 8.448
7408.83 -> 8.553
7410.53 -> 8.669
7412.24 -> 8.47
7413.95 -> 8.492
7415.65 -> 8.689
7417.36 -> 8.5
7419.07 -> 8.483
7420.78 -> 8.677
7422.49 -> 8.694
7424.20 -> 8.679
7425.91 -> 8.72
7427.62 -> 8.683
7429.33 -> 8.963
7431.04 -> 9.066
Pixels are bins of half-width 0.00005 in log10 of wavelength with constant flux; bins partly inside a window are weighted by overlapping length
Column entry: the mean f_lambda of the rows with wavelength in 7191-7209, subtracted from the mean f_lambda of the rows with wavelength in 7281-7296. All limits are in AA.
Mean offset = 2.3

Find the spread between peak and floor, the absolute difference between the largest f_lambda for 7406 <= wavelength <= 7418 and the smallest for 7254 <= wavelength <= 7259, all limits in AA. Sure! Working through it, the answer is 3.9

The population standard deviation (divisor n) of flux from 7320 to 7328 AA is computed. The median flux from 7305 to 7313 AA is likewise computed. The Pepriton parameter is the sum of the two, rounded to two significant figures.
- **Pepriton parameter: 6.6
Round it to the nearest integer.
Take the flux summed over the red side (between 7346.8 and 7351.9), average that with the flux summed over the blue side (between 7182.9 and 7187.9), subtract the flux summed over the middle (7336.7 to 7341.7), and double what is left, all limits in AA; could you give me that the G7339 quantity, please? -12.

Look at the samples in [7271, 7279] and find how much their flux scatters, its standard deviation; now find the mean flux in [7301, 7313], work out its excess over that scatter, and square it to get 39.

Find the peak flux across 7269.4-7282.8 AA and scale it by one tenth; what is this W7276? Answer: 0.54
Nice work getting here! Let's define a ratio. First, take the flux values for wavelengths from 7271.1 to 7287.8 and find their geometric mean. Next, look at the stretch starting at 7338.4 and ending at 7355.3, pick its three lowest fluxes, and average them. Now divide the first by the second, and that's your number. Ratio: 0.70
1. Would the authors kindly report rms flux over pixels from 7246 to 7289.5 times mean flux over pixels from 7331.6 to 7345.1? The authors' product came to 38.0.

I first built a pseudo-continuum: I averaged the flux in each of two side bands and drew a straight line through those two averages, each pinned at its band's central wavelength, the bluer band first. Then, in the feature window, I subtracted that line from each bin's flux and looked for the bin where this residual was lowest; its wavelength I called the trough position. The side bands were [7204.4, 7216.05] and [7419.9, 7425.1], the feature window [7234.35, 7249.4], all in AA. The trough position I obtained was 7245.18 AA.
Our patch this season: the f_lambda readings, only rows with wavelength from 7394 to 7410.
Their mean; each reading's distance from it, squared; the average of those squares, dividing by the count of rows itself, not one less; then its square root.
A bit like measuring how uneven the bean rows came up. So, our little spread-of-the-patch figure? 0.10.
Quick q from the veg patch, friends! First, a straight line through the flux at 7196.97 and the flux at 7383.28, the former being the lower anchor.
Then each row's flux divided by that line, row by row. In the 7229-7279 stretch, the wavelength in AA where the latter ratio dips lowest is 7231.85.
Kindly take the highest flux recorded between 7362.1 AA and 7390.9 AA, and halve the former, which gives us 4.3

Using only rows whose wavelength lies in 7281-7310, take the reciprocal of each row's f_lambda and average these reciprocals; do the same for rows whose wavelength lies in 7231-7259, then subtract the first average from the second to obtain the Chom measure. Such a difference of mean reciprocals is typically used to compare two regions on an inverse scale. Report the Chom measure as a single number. 0.060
